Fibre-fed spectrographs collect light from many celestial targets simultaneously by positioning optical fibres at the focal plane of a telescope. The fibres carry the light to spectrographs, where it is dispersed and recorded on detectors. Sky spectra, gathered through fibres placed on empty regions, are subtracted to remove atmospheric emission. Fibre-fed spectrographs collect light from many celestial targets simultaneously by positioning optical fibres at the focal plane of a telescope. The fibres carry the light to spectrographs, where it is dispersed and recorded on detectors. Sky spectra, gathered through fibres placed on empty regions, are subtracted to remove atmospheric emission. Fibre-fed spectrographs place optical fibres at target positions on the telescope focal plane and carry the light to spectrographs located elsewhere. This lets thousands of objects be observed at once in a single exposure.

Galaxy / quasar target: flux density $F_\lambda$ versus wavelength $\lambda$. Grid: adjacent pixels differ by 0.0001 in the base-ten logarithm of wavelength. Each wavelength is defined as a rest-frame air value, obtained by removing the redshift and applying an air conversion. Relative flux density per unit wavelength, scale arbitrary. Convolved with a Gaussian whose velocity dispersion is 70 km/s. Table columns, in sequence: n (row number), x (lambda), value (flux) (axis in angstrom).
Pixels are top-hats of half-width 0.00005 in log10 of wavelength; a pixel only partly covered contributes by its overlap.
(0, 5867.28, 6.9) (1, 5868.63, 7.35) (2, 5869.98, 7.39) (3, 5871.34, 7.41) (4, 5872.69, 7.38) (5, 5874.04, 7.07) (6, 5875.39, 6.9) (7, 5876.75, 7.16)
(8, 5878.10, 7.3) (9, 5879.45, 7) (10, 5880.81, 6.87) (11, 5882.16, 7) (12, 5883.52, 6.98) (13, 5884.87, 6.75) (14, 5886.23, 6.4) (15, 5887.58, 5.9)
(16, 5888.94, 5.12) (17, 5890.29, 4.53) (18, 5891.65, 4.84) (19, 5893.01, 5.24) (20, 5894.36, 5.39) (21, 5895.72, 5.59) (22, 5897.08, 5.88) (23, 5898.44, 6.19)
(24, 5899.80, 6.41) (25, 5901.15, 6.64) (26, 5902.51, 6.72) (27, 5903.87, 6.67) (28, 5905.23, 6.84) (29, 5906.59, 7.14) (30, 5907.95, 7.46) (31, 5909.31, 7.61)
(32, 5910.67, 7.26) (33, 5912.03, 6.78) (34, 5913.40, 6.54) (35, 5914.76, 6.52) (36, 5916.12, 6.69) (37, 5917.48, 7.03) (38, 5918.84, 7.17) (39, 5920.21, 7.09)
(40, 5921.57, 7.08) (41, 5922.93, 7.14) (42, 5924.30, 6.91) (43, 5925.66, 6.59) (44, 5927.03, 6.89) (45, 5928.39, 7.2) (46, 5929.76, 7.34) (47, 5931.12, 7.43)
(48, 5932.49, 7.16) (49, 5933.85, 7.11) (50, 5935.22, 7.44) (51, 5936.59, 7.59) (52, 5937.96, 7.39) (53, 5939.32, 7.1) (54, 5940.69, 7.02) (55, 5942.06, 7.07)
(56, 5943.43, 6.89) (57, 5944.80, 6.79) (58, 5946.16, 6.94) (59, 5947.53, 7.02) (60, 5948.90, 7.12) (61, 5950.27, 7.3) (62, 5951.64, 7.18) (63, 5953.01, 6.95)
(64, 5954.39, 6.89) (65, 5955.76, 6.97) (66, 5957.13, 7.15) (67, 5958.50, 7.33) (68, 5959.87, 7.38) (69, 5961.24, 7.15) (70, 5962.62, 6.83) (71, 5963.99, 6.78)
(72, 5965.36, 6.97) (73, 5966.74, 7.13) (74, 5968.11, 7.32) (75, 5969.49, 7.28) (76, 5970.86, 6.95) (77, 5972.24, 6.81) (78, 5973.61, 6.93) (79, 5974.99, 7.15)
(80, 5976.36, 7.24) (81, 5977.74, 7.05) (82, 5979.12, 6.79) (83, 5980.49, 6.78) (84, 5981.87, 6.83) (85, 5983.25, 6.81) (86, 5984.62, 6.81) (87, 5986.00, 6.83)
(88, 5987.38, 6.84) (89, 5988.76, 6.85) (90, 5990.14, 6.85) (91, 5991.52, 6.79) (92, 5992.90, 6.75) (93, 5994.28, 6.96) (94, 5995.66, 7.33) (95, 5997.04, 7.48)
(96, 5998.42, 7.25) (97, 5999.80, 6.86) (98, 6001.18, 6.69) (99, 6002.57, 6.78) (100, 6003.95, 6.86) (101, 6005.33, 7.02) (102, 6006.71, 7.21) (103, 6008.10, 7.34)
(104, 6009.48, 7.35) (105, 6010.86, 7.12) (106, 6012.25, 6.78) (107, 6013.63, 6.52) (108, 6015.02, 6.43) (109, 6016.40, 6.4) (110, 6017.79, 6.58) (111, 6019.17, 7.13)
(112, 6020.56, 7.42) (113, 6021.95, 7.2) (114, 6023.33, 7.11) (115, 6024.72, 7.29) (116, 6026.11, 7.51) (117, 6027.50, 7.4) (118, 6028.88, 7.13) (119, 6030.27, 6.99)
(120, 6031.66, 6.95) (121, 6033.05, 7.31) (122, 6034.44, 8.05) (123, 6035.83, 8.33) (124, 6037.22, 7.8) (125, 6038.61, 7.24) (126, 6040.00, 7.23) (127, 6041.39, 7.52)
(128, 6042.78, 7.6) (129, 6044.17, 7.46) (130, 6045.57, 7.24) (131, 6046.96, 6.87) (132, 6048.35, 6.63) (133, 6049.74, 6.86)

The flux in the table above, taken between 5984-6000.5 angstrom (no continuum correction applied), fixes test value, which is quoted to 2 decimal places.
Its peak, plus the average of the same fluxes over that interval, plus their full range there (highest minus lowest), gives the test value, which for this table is 15.18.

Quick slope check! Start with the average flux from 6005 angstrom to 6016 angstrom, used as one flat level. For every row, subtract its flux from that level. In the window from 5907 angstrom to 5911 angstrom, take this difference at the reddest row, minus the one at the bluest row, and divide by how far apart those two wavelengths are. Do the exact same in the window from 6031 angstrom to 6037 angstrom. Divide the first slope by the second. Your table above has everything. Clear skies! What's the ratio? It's 0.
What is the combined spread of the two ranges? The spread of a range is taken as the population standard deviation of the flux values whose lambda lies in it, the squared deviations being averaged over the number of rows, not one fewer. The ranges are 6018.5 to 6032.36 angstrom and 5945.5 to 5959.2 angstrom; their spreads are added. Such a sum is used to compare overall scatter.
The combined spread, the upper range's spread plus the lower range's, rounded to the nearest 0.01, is 0.32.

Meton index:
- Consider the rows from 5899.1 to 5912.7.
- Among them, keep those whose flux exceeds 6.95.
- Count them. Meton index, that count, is 4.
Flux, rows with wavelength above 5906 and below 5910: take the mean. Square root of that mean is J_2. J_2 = 2.72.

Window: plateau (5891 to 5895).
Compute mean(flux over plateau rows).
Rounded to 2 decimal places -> 5.16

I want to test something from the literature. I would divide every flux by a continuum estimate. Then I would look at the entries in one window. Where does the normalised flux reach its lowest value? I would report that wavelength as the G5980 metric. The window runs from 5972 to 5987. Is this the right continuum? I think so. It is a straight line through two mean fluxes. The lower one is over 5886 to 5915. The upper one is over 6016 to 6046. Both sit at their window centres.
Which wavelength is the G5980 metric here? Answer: 5984.62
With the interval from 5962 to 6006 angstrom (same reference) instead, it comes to 6001.18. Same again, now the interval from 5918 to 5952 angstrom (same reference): 5925.66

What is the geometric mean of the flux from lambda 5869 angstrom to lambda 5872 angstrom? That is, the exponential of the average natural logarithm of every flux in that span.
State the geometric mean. 7.40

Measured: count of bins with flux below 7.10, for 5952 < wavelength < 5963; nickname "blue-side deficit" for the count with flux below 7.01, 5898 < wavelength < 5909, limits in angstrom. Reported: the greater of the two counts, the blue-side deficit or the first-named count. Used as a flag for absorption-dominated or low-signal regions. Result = 6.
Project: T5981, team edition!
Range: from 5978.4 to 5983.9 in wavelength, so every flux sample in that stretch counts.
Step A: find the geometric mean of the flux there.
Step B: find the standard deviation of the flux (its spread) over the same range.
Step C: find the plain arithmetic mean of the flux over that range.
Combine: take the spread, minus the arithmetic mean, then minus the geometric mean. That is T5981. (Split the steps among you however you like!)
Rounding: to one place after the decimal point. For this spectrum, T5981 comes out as -13.6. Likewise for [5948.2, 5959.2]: -14.1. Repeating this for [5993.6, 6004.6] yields -13.8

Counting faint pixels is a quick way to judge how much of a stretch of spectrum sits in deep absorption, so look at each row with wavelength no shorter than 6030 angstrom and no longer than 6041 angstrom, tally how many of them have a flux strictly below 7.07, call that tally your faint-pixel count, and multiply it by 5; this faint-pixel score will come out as 10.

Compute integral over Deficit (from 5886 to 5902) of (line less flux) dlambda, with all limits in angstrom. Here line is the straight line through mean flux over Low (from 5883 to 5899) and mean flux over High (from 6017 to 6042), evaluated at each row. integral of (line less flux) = 1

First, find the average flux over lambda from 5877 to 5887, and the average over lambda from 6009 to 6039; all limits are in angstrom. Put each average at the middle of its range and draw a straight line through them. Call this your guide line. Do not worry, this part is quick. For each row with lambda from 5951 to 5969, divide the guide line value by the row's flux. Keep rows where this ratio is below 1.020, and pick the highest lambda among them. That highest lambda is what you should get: 5968.11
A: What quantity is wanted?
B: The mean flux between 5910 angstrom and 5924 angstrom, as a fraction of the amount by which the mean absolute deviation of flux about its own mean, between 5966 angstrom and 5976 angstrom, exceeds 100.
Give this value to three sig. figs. -0.0694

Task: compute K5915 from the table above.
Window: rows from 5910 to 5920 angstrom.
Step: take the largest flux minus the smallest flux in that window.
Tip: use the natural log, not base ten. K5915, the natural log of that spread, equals -0.30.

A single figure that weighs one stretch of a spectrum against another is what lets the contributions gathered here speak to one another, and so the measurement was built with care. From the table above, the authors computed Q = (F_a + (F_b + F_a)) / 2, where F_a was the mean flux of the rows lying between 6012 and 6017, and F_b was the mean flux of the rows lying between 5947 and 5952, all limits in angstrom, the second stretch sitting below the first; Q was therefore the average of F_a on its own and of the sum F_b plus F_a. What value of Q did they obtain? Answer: 10.1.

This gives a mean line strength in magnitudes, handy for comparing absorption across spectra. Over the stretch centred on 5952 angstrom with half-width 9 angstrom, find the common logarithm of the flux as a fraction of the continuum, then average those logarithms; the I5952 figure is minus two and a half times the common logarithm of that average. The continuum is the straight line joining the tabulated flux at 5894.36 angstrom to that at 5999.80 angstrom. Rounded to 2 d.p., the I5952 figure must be 3.10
